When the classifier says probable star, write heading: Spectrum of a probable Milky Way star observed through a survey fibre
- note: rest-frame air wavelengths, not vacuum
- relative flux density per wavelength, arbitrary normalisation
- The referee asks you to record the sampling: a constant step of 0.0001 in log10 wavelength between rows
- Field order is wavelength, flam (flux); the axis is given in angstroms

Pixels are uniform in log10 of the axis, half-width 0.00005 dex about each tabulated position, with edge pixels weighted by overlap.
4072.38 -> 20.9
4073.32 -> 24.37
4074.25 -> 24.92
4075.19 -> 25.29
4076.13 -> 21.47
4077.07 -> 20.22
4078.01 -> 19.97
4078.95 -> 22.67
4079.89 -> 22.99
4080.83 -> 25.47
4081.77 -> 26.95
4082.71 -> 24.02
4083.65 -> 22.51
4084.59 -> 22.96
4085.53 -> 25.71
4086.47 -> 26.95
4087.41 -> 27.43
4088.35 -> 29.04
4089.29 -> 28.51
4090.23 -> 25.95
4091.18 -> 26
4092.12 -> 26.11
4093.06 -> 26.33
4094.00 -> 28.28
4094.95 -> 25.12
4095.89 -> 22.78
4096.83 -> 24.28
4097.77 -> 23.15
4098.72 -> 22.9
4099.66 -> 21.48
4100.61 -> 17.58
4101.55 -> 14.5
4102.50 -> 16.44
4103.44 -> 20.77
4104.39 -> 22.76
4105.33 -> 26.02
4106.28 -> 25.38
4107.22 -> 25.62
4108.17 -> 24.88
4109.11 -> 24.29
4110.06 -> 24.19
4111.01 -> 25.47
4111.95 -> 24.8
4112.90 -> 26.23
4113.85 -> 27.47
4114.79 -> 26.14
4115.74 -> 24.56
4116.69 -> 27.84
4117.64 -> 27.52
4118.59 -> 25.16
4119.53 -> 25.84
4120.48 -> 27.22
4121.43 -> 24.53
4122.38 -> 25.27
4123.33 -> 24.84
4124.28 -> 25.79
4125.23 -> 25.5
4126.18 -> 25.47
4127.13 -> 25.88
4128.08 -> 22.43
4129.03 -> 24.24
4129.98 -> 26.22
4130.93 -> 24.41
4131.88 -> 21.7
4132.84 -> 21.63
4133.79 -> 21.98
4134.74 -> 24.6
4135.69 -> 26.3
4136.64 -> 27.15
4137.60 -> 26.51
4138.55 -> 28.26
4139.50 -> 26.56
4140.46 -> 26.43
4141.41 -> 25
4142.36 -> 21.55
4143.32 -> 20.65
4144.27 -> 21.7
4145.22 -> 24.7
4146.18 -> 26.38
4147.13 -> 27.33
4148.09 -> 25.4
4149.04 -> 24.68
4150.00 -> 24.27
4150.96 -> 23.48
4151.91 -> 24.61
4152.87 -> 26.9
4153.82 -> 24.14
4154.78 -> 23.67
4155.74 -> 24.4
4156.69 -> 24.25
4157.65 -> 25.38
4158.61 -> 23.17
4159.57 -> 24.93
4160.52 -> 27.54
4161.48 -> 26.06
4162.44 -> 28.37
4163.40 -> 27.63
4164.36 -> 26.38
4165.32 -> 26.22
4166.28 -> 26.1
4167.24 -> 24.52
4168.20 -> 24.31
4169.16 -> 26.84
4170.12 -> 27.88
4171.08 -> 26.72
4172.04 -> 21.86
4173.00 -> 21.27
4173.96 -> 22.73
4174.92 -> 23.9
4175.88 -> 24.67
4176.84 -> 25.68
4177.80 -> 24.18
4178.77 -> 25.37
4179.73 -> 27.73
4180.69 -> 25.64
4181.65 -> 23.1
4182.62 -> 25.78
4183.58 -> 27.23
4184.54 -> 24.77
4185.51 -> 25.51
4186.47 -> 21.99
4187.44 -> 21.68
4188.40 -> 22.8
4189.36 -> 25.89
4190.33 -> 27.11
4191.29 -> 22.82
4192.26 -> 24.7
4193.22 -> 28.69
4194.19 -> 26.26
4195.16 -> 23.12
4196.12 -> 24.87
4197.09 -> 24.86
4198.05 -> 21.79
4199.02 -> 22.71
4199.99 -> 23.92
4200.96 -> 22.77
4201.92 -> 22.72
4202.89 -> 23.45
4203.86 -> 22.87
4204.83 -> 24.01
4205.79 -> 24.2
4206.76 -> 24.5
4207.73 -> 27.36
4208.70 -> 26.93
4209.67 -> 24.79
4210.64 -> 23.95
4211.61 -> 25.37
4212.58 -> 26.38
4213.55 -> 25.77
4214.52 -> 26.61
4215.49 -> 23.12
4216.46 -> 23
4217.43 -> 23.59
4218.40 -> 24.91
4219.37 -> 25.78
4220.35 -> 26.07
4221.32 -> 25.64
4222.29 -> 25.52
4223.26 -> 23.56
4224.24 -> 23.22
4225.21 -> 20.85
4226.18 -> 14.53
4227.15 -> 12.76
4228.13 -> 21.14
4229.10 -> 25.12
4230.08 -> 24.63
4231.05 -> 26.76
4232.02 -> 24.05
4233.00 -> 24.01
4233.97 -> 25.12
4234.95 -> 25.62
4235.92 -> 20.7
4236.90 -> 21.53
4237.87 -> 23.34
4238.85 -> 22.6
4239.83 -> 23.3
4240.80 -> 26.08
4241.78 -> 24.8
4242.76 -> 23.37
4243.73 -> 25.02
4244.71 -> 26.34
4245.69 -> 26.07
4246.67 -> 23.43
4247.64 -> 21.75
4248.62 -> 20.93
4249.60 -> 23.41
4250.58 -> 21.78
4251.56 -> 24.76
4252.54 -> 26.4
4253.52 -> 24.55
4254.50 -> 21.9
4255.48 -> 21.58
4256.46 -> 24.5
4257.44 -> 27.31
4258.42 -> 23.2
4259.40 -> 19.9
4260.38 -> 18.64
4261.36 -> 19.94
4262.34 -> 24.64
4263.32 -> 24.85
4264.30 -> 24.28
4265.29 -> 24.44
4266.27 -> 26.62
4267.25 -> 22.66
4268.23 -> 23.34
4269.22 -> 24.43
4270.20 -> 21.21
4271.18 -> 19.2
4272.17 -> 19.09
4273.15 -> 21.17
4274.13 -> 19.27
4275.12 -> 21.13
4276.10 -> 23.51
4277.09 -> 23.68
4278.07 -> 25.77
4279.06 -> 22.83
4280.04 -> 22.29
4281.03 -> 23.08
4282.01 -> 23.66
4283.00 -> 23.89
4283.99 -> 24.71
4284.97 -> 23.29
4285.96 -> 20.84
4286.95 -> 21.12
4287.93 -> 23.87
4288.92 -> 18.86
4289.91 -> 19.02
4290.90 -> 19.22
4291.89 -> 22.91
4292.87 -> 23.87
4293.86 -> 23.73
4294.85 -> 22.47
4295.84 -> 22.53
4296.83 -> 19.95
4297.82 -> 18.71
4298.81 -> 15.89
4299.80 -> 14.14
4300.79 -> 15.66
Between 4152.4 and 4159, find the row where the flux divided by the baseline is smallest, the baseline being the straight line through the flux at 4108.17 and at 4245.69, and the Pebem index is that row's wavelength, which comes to 4158.61 angstroms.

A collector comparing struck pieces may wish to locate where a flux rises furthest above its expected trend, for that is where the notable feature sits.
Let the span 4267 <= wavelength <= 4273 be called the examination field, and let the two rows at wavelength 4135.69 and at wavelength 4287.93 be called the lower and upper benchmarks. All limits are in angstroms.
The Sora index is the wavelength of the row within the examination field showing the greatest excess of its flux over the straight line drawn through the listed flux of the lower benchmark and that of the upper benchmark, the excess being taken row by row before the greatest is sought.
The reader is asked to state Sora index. 4269.22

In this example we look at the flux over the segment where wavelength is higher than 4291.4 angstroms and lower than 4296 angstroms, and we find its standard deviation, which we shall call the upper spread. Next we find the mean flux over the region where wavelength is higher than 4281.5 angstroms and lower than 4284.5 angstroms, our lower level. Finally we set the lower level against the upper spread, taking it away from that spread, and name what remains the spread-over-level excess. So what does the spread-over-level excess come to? -23.5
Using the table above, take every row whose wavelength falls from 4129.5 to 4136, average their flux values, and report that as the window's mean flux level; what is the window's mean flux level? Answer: 23.8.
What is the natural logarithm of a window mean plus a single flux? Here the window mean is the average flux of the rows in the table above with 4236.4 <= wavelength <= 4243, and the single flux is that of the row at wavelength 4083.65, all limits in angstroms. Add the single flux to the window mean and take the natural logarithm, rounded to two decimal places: 3.83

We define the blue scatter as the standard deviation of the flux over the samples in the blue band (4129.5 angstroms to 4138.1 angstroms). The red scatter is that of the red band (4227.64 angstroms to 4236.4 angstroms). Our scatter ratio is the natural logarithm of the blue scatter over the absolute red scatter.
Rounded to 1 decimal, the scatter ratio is 0.1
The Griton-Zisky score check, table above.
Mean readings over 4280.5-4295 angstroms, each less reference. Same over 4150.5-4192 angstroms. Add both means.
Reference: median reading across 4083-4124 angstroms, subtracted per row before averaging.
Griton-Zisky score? -3.2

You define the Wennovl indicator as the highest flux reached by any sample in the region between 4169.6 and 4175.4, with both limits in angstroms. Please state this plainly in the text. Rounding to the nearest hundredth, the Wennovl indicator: 27.88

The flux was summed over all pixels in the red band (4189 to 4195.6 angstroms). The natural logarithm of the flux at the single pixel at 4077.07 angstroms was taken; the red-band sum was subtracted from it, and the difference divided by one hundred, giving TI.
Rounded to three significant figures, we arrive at -1.76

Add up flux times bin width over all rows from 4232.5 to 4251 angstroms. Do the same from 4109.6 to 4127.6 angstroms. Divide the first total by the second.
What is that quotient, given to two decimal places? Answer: 0.94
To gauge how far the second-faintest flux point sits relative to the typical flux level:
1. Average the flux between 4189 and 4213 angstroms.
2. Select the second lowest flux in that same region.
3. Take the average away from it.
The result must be -2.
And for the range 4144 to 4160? -2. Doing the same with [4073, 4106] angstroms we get -7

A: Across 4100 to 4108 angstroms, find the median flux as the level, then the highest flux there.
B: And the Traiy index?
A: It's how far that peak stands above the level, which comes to 4.3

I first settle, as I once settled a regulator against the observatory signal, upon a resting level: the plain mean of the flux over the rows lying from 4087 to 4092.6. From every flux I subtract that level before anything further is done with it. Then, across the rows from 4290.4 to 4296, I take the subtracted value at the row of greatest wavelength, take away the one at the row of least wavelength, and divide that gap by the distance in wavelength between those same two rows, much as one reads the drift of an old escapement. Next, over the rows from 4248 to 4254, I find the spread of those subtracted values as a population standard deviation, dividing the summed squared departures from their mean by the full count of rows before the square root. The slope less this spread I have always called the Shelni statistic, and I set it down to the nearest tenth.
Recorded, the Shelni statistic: -1.2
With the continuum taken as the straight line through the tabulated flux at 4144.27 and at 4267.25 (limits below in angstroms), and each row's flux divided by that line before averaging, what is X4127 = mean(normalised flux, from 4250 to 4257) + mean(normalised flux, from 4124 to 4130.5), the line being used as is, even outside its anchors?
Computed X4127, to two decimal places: 2.21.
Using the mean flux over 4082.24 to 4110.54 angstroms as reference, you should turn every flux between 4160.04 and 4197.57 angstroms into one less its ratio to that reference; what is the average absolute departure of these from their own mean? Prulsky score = 0.067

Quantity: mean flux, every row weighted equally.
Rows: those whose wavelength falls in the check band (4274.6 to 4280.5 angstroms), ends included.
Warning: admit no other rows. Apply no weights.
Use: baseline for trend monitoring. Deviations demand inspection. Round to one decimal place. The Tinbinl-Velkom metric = 23.2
